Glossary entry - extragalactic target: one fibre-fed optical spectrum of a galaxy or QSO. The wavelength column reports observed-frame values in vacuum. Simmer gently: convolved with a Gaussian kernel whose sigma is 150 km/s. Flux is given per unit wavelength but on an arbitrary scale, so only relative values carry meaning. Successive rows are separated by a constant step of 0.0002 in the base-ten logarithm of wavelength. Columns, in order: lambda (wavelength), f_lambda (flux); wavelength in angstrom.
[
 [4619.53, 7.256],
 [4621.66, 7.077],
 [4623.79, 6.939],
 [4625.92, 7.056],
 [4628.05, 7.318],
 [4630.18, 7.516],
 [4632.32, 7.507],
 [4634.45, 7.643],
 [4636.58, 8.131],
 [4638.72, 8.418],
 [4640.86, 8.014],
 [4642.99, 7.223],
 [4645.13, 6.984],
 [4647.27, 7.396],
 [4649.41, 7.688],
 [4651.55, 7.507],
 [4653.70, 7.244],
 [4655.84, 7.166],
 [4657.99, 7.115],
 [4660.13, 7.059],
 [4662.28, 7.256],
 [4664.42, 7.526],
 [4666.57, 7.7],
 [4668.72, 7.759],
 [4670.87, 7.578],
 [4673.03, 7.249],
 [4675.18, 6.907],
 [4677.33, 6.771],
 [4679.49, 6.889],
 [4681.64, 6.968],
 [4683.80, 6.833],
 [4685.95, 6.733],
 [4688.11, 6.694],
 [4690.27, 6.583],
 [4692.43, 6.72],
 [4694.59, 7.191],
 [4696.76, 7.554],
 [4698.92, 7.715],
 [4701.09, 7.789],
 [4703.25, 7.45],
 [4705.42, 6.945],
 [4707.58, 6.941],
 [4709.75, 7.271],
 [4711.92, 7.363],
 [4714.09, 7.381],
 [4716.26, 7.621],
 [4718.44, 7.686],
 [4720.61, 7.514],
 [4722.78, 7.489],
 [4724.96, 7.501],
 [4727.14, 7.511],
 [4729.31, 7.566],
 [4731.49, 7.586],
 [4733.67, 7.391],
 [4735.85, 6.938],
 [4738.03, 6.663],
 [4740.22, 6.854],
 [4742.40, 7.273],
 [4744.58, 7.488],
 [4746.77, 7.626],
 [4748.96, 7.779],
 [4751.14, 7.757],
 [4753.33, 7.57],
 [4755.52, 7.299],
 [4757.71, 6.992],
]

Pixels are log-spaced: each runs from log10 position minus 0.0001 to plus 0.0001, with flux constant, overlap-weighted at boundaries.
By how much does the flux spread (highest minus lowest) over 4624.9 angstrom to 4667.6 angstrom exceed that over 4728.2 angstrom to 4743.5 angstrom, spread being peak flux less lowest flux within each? 0.5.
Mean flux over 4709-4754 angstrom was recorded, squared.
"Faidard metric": 55.1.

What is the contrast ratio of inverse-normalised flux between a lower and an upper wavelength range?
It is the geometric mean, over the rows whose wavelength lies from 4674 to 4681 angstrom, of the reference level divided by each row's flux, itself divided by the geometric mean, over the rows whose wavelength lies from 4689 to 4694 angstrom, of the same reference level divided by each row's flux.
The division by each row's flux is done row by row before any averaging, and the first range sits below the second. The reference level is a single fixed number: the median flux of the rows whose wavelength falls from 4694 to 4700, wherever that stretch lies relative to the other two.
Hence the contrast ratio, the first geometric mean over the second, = 0.97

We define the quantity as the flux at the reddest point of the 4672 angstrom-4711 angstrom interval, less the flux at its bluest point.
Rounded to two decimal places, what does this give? 0.02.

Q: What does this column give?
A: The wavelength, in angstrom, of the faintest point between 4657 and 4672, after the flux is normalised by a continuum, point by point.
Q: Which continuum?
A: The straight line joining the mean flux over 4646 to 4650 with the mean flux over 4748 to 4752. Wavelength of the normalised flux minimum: 4660.13 angstrom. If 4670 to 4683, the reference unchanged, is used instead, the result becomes 4677.33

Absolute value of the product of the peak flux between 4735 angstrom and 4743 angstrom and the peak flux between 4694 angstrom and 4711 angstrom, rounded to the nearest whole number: 57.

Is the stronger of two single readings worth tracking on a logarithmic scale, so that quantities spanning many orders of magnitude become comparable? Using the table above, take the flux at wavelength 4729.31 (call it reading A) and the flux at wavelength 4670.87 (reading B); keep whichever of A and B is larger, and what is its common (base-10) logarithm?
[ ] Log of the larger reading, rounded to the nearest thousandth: 0.880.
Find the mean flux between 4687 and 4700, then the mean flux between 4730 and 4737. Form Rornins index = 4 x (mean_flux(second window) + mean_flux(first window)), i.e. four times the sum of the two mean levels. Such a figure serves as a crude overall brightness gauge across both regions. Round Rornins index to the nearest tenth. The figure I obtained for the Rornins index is 57.5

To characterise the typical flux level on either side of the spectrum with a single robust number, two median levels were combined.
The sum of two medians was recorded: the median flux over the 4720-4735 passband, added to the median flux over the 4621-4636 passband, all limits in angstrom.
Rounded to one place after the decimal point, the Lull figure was 14.8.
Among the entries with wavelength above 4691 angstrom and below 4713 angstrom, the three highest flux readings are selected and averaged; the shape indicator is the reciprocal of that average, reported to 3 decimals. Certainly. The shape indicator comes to 0.130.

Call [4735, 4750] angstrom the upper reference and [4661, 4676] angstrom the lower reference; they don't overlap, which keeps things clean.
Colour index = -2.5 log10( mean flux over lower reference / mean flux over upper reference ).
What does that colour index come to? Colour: -0.029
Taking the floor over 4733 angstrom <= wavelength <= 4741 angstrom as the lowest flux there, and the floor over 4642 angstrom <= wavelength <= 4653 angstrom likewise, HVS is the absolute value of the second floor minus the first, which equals 0.32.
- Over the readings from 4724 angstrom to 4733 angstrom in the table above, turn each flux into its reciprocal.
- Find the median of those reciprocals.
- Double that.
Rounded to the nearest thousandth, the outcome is 0.265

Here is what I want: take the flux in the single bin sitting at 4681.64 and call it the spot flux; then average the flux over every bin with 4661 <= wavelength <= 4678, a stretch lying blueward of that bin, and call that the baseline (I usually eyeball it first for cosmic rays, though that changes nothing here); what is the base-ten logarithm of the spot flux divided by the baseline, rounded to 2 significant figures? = -0.023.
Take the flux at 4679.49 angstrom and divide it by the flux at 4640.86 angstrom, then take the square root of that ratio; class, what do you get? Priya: 0.93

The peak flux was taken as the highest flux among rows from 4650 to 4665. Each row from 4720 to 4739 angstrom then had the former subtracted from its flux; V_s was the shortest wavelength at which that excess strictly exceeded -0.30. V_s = 4720.61 angstrom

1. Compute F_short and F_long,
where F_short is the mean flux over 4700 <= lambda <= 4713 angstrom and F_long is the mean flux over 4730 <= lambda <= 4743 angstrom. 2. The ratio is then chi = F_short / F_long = 1.02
